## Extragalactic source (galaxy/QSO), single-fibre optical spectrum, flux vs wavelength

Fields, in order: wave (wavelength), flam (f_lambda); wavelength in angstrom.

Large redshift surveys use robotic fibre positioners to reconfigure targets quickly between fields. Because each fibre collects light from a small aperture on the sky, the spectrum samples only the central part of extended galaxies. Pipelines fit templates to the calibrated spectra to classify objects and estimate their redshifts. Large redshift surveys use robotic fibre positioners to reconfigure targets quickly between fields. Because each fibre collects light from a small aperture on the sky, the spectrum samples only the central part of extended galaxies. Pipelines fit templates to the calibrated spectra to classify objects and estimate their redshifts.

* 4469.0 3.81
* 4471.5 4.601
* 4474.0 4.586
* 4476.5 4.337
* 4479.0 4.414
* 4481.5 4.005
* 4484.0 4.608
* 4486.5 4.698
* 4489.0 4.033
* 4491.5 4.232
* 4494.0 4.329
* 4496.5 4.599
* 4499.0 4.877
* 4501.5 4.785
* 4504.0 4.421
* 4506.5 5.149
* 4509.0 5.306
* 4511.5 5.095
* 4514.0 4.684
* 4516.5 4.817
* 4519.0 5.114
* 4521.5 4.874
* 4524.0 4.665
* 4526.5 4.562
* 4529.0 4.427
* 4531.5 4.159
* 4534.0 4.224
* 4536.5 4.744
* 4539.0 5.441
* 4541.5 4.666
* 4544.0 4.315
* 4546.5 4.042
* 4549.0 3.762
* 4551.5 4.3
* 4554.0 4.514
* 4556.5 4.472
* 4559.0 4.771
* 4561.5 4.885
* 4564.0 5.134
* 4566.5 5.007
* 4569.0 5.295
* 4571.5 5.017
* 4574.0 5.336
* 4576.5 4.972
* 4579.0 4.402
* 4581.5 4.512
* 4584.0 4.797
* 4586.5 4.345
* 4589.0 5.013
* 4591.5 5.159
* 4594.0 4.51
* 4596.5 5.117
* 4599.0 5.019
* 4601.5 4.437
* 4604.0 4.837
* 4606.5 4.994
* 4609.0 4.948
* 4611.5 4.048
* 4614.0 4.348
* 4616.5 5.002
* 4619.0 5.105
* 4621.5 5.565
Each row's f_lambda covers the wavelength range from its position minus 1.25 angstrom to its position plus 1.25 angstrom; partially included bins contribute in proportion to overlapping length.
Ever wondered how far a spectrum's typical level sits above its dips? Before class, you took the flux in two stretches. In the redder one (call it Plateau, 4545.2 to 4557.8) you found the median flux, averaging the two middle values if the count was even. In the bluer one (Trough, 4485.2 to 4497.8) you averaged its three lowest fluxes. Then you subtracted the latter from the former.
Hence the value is 0.10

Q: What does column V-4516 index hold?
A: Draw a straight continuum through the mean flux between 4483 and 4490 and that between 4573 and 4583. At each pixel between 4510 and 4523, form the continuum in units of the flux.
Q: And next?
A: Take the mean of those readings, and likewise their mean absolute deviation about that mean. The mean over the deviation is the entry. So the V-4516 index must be 32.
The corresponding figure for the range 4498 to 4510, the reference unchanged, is 20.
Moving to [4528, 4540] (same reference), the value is 13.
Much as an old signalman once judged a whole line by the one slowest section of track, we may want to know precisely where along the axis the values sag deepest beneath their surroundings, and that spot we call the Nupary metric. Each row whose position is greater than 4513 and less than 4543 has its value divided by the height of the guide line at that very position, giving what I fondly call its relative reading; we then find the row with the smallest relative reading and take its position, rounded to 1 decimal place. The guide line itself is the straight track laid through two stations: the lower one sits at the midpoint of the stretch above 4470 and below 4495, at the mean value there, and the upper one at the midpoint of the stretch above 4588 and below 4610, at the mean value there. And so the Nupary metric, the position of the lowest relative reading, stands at 4531.5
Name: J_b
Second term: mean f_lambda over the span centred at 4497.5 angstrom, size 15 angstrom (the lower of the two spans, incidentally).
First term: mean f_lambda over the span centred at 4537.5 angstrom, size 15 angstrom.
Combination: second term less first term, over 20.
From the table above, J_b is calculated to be 0.00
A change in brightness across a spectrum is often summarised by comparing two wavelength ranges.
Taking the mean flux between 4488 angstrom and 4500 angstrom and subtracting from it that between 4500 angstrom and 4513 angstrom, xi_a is -0.5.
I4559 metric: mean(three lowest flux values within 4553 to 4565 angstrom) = 4.59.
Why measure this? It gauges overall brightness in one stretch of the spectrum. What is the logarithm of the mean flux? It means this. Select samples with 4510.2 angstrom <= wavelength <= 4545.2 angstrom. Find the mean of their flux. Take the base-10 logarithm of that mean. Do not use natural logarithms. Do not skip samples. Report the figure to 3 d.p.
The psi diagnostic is 0.672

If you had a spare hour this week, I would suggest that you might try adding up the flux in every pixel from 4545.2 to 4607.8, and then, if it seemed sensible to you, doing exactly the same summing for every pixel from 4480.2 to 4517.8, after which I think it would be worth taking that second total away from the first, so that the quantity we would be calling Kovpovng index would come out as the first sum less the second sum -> 49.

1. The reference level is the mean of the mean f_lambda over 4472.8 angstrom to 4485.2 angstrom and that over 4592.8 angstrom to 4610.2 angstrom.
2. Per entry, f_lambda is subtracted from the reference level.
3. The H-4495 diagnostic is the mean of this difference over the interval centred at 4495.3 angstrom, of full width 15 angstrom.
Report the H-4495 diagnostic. 0.14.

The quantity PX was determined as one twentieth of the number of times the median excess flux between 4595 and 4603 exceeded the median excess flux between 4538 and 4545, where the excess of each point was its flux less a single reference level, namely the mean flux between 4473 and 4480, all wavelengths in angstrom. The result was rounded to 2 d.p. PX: 0.13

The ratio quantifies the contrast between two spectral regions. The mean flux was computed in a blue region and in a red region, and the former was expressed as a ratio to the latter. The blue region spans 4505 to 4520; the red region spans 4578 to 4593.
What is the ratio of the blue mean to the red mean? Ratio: 1.07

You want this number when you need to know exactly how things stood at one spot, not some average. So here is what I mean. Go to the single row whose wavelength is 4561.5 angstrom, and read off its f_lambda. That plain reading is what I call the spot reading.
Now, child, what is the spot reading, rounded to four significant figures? 4.885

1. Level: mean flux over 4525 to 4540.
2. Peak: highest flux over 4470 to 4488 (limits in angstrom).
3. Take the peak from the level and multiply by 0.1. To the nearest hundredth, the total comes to -0.01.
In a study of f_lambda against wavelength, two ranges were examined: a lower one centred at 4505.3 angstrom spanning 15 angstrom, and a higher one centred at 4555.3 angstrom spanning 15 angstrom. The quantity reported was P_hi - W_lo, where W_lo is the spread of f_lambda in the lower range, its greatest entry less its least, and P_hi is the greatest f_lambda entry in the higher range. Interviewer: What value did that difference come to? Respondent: 4.0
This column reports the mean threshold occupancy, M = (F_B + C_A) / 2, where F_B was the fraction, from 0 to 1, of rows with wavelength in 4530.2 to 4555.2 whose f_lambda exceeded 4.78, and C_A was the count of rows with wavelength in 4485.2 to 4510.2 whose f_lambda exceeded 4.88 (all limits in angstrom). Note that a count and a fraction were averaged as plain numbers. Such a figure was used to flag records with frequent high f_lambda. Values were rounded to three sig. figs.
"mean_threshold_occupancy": 1.05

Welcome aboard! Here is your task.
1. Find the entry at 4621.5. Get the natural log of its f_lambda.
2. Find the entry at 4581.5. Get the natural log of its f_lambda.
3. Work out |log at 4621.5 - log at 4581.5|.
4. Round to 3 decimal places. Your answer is 0.210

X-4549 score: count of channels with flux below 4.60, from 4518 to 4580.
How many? 11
